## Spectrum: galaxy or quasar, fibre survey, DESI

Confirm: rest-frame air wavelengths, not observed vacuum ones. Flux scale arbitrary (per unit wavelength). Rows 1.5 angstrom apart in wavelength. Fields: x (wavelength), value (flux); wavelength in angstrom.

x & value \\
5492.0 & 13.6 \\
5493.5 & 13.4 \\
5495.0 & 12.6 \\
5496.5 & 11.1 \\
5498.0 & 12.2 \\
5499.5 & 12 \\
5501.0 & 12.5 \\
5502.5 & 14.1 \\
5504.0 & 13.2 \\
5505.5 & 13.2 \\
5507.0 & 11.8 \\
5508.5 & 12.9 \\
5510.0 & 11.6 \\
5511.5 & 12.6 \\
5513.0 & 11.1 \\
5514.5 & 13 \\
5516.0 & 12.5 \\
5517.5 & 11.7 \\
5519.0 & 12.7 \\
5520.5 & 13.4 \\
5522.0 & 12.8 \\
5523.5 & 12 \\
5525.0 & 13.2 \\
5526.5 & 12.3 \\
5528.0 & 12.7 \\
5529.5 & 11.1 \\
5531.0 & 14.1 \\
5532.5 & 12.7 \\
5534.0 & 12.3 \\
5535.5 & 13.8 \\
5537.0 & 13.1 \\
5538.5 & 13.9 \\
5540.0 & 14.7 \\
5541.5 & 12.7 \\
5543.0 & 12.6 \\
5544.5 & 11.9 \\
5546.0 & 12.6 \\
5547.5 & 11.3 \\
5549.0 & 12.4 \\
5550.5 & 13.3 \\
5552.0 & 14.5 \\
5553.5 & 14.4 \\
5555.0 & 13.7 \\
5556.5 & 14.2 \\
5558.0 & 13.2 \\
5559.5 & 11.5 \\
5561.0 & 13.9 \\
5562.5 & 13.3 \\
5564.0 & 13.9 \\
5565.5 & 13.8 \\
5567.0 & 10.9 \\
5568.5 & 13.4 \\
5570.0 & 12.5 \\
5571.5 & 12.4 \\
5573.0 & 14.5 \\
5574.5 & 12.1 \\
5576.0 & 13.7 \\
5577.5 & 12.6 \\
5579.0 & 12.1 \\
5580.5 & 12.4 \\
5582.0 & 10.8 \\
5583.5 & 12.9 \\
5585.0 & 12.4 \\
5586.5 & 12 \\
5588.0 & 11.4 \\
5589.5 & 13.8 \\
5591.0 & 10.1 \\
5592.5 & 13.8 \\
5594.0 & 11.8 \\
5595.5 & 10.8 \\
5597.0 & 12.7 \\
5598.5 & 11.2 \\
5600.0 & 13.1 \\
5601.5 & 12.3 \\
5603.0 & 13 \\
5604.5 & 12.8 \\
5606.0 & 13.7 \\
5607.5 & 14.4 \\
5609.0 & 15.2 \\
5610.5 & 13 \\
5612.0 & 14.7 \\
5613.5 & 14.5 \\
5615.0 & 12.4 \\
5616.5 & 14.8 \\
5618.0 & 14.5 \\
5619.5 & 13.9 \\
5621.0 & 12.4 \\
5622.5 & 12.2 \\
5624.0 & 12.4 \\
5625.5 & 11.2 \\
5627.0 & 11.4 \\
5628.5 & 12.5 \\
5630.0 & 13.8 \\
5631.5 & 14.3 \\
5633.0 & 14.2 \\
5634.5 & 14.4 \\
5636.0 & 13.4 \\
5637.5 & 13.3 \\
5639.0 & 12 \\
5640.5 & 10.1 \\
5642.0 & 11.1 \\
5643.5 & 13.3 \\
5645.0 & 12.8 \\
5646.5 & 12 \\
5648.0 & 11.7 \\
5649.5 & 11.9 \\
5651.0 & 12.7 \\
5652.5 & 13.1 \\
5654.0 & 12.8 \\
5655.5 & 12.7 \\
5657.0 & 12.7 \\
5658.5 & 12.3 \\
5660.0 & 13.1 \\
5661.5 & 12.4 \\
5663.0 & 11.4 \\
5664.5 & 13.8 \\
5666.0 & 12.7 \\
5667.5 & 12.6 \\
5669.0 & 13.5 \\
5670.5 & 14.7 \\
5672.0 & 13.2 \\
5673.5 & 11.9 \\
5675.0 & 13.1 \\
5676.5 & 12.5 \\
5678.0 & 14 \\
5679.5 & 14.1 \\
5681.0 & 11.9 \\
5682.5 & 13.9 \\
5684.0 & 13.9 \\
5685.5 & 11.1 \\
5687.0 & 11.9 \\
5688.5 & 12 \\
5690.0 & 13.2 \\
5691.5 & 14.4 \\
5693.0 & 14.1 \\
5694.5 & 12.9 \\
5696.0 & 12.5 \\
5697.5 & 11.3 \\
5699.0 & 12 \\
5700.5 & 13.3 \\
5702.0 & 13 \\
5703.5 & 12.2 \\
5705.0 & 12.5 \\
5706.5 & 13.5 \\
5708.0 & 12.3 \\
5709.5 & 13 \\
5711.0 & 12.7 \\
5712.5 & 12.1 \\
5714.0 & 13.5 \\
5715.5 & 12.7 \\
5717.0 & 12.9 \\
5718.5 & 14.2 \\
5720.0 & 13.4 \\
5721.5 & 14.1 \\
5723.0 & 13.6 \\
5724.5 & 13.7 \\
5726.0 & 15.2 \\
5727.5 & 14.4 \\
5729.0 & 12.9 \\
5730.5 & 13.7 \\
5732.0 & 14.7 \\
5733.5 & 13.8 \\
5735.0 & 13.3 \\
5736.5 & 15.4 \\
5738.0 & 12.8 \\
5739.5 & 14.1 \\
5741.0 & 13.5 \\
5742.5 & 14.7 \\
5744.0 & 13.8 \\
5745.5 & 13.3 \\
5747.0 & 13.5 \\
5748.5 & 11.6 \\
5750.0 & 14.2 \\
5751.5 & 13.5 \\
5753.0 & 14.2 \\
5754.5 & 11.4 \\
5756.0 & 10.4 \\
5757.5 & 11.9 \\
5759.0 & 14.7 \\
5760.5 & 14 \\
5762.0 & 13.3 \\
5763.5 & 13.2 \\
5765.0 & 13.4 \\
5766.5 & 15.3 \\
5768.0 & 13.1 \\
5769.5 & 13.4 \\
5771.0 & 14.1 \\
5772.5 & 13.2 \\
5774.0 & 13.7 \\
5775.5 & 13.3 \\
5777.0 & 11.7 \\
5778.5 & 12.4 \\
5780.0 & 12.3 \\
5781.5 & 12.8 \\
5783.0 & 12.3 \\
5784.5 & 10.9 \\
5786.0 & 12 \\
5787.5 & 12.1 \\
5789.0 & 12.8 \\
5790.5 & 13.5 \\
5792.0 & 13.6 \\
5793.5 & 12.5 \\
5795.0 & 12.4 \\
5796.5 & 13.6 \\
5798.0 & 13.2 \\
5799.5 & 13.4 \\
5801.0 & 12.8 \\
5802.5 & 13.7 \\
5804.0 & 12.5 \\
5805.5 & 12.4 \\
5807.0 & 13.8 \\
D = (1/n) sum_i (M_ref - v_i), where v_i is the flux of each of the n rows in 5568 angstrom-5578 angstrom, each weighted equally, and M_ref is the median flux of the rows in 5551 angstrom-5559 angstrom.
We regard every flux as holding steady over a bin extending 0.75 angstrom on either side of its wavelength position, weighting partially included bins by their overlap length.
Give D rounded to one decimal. 1.2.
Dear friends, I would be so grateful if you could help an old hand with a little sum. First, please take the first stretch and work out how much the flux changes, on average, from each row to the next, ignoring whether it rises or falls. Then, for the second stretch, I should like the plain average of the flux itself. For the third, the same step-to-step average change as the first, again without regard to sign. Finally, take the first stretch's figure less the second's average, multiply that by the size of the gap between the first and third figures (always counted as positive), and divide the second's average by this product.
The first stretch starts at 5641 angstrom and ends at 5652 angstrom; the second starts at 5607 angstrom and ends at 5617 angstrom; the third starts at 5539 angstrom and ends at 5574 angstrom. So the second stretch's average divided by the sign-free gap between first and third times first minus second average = -3.5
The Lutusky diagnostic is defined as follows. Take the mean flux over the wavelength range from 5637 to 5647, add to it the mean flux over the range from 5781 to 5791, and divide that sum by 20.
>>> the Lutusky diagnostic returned 1.22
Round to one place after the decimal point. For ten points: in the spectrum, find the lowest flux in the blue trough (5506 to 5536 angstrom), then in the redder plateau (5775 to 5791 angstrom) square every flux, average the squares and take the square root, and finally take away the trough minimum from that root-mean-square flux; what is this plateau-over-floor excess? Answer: 1.3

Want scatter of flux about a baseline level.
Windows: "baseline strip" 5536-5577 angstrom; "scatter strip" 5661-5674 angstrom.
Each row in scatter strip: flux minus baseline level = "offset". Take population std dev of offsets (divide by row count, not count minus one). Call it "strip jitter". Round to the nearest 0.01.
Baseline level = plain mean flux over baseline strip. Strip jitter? 0.95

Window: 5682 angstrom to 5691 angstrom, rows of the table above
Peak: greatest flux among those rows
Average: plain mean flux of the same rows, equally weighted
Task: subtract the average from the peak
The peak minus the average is 1.2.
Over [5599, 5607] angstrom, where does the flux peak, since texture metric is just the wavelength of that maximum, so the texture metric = 5606.0 angstrom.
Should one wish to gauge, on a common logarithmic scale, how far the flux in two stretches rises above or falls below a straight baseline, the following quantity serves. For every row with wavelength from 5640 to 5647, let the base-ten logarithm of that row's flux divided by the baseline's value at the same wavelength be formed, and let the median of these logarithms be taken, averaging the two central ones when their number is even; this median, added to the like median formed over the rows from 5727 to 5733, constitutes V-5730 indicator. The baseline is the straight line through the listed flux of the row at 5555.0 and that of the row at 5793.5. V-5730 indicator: 0.00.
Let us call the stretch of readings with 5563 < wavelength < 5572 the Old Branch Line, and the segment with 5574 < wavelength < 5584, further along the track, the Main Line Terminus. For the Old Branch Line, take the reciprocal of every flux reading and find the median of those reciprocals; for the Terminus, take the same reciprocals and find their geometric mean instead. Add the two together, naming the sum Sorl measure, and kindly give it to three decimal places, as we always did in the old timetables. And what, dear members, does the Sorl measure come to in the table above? 0.158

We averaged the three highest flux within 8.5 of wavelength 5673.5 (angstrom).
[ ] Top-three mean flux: 14.3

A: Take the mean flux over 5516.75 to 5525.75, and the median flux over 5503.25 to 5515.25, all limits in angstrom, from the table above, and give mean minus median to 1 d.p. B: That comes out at -0.1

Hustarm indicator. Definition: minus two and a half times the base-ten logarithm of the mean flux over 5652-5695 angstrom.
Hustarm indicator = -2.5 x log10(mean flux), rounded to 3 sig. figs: -2.78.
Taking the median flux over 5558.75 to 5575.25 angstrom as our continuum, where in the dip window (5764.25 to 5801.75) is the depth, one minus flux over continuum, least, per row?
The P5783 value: 5766.5 angstrom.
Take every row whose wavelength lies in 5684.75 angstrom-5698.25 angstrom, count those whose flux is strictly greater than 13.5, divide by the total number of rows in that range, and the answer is 0.22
